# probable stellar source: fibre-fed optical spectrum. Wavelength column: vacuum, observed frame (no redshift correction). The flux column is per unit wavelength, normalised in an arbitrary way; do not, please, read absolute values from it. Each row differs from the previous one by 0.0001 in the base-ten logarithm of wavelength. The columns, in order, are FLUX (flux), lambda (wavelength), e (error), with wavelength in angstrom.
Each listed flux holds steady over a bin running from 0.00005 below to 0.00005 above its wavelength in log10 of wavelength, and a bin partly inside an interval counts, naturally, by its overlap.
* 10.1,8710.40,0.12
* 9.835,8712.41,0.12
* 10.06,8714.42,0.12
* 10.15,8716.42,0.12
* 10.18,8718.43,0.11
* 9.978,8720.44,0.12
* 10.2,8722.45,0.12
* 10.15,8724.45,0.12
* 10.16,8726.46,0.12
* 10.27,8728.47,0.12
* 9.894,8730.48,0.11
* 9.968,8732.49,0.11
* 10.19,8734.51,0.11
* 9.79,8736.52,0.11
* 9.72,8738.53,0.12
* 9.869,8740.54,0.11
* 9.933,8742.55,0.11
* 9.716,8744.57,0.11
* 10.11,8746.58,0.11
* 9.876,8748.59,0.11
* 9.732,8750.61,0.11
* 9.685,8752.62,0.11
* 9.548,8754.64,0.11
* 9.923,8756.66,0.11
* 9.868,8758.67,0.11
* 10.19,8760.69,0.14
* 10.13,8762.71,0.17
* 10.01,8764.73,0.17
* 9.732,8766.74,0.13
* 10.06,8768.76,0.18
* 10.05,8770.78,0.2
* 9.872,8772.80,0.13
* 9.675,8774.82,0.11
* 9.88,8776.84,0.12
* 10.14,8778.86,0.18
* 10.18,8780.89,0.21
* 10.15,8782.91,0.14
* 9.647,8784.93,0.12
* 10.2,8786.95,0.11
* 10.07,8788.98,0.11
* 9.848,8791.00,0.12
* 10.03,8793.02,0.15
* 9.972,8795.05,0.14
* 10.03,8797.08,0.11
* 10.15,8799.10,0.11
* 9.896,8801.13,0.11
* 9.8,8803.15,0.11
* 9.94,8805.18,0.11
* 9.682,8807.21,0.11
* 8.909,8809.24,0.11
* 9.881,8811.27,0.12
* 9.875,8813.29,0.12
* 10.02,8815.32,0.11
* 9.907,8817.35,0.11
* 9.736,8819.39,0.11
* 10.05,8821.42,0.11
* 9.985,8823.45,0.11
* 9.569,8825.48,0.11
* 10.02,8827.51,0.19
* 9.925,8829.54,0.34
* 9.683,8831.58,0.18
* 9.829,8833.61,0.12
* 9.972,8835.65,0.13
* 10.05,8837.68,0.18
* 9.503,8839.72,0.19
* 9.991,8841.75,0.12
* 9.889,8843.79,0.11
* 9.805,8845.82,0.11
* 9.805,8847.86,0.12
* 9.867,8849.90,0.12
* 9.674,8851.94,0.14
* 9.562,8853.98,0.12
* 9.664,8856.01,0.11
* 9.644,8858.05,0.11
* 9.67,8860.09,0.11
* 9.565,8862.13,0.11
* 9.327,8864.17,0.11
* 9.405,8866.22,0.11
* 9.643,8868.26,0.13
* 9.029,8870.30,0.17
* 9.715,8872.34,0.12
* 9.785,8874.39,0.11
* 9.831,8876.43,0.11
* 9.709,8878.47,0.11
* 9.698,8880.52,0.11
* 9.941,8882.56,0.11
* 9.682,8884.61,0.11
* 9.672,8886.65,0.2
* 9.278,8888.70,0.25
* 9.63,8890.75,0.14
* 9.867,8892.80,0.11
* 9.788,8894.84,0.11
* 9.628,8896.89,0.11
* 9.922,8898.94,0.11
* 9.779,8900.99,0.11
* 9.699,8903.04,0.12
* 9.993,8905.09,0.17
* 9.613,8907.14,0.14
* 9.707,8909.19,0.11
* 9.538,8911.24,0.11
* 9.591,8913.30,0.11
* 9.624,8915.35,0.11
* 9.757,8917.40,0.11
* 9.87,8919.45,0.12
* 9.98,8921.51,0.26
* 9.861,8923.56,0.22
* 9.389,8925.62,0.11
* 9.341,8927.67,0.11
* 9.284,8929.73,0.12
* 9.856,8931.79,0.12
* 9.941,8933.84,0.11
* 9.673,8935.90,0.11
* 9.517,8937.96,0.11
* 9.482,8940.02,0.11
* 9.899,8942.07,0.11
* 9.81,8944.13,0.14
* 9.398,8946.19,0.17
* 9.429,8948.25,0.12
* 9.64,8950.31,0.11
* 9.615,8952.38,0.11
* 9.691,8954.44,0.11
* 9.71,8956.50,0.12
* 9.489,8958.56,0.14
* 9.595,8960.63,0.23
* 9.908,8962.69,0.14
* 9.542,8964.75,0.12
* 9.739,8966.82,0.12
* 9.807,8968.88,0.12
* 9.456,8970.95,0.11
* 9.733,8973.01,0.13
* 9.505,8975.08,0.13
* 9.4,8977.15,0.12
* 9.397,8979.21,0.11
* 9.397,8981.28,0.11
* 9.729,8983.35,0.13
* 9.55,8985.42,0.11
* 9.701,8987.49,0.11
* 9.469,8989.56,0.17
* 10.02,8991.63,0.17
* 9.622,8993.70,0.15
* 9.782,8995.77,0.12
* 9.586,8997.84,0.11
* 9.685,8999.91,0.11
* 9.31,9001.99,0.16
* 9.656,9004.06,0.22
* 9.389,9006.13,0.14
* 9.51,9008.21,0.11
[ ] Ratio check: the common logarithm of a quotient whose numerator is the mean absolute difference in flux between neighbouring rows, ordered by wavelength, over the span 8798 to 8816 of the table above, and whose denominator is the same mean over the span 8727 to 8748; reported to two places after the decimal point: 0.18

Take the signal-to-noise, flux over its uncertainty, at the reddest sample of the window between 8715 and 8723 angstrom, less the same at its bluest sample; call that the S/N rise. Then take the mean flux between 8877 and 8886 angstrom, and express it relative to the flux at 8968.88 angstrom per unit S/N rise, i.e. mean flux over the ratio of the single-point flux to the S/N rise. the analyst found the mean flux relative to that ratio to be 0.4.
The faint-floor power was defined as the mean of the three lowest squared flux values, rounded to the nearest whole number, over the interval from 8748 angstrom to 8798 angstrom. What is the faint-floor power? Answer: 93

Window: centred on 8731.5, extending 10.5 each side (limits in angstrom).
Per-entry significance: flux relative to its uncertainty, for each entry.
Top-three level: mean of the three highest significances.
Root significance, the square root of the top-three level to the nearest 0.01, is 9.54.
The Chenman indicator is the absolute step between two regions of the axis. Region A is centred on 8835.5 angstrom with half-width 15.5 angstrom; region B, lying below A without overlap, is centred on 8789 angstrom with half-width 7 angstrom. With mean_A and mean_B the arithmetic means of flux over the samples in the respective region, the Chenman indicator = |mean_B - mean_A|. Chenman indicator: 0.13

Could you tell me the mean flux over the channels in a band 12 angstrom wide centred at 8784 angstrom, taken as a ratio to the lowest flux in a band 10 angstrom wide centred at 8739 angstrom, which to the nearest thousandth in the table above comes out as 1.035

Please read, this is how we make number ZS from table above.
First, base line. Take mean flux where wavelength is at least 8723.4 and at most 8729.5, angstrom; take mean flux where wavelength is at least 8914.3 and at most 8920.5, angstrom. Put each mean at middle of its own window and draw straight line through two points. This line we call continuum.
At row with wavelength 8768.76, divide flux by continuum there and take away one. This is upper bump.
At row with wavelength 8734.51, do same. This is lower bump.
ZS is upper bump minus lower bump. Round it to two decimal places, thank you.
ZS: 0.00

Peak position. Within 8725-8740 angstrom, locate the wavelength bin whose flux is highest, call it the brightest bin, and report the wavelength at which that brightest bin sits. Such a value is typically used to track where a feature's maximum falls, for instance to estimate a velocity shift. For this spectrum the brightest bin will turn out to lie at 8728.47 angstrom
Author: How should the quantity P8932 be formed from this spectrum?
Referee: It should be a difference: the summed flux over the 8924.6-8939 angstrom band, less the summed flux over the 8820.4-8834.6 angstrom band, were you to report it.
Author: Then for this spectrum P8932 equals -2.1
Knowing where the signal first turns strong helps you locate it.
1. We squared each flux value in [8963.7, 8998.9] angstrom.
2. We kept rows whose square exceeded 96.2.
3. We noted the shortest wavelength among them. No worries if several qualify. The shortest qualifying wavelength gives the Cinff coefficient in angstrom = 8991.63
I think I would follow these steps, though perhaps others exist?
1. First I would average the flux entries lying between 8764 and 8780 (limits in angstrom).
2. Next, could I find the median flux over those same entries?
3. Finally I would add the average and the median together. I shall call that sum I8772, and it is 19.9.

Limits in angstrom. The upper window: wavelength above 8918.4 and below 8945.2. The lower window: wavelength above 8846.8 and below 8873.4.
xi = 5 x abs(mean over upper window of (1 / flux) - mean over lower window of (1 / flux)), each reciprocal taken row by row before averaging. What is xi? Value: 0.005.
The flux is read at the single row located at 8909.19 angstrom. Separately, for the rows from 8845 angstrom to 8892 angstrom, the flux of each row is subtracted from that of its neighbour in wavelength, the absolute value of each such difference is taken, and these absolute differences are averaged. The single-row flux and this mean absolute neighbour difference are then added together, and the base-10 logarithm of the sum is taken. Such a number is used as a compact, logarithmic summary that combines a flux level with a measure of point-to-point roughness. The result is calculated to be 1.00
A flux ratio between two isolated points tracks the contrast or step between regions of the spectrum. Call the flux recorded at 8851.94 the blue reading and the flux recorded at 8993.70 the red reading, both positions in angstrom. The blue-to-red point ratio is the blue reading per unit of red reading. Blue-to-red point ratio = 1.01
